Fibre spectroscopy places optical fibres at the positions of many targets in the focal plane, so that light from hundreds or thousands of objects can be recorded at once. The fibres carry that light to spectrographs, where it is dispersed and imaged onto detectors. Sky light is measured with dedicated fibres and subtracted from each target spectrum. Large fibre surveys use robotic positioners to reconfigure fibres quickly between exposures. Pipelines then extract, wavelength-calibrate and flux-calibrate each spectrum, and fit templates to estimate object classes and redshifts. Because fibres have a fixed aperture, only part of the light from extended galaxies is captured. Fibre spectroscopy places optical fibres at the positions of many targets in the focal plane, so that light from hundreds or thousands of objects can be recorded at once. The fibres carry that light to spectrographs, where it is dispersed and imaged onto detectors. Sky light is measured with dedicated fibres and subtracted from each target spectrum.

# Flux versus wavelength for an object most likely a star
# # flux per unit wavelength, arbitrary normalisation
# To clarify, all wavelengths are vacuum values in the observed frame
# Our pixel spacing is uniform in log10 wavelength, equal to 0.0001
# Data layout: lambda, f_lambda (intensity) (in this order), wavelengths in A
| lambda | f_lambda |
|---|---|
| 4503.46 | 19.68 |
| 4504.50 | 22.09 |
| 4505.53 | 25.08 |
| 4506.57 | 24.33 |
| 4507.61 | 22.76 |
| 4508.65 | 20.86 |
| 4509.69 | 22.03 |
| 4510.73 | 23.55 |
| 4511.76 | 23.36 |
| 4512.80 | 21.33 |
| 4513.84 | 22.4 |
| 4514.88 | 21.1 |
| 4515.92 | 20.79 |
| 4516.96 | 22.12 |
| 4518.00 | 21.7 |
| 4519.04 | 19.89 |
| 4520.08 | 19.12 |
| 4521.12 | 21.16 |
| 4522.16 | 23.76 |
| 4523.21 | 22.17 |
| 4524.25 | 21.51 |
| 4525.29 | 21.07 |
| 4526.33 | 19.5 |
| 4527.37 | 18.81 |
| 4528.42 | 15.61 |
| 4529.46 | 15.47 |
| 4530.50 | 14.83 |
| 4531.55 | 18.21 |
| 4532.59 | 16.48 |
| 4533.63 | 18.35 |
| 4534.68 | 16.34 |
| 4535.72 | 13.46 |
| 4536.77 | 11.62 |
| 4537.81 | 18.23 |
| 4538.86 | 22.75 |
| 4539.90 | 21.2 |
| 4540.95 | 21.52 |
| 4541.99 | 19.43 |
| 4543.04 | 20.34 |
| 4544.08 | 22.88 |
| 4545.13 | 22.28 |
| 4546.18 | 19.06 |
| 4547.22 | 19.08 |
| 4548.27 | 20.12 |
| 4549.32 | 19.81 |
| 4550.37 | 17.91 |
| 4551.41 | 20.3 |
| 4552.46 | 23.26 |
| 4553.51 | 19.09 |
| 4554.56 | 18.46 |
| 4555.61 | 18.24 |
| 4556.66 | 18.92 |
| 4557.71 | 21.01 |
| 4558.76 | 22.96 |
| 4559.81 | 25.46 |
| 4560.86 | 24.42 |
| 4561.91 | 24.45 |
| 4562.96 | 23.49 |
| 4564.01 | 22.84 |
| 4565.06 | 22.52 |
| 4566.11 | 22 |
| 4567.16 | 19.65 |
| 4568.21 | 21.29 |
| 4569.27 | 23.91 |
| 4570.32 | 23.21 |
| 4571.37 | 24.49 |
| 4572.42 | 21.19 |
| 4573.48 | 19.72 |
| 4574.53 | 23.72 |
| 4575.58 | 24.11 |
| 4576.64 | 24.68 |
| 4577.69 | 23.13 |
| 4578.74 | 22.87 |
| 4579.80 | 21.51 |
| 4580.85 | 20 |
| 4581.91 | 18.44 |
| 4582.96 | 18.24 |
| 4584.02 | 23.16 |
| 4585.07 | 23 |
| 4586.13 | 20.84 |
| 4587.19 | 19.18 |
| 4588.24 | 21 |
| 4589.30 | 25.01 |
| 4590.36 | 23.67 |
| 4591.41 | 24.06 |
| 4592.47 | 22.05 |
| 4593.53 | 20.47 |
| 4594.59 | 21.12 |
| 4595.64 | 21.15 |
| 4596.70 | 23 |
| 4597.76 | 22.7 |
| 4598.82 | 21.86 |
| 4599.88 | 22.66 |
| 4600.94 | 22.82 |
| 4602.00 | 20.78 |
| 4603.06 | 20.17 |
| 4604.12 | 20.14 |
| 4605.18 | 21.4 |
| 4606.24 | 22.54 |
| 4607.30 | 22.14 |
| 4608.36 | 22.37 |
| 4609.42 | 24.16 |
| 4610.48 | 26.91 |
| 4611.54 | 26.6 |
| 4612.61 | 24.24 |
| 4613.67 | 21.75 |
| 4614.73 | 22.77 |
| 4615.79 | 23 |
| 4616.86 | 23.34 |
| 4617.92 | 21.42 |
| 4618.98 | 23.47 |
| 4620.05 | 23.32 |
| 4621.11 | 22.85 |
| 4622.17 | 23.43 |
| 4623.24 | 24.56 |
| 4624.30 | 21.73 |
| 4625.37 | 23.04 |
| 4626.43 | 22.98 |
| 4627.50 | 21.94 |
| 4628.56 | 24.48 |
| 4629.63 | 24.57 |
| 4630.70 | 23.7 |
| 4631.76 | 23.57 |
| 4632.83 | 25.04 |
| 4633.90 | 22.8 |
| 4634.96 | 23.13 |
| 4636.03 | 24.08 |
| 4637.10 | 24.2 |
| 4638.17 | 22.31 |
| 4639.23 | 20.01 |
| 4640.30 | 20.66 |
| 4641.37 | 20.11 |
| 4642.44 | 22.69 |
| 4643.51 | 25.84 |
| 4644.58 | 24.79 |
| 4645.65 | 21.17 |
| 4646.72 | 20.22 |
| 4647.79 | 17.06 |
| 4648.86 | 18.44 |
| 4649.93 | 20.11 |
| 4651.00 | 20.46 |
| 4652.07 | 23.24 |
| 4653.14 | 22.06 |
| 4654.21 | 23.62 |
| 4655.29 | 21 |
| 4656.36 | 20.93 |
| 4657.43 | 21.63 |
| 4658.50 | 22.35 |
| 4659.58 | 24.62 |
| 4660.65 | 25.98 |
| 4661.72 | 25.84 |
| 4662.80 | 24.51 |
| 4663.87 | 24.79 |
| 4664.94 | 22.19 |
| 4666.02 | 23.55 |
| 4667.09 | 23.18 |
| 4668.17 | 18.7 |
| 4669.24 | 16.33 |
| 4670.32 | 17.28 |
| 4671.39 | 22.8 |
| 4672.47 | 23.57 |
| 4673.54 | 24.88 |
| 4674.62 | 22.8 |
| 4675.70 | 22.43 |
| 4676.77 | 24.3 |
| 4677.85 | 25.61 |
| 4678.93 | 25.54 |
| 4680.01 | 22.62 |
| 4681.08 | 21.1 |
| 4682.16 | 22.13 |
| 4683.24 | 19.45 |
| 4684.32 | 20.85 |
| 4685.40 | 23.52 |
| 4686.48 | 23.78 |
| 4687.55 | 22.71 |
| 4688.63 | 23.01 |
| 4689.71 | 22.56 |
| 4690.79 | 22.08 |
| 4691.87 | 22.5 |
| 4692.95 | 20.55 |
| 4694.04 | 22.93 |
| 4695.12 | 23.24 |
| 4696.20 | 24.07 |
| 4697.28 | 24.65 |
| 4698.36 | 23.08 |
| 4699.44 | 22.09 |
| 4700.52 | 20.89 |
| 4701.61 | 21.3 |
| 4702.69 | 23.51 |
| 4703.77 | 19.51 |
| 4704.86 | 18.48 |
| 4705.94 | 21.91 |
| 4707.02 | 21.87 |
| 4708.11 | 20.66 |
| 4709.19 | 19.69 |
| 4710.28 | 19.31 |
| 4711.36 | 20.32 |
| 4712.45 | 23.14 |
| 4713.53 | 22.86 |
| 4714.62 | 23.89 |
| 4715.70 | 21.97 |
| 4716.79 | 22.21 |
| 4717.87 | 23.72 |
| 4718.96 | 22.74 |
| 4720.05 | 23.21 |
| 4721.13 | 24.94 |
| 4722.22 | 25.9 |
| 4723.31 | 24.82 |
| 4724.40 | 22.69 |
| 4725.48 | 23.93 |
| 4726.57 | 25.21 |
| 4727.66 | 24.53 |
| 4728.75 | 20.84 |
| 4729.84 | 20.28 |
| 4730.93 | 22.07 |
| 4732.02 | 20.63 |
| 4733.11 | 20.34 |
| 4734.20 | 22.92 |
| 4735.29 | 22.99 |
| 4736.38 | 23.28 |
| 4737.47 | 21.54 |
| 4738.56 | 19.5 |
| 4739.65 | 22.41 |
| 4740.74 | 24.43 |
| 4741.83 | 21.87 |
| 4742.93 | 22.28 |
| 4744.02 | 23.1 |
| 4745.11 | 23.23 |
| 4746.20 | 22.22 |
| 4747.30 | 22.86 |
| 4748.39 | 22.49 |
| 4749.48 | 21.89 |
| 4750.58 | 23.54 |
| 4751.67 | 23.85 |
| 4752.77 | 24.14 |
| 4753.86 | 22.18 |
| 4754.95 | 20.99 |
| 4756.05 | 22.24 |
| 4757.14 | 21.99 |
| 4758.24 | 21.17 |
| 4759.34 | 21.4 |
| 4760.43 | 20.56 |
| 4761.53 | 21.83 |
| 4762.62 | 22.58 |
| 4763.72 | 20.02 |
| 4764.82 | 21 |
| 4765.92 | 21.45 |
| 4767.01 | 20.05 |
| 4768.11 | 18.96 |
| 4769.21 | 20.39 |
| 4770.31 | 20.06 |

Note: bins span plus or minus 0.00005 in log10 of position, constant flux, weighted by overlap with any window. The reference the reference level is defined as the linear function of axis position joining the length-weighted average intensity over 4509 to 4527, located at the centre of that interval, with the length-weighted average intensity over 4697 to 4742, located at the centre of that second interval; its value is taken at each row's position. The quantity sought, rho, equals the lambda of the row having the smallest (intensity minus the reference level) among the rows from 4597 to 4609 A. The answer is 4604.12 A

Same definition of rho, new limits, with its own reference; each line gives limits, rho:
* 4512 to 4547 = 4536.77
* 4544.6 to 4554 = 4550.37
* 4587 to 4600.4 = 4587.19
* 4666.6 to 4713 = 4669.24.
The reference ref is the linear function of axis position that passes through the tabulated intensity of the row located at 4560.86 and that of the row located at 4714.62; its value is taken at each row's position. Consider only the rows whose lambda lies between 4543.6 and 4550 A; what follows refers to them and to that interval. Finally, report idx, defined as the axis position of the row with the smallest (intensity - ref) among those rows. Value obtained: 4546.18 A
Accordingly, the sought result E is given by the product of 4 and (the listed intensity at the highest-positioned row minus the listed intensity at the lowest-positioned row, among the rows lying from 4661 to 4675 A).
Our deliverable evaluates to -12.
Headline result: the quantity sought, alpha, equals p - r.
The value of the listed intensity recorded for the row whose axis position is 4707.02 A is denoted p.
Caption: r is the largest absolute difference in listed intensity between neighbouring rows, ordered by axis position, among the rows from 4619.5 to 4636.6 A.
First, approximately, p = 21.87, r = 2.8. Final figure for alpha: 19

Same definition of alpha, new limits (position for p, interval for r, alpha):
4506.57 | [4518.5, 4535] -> 21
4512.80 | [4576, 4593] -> 16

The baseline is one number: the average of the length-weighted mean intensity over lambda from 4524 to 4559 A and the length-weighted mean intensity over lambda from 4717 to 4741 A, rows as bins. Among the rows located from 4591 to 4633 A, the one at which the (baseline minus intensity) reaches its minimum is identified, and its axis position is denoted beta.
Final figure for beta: 4610.48 A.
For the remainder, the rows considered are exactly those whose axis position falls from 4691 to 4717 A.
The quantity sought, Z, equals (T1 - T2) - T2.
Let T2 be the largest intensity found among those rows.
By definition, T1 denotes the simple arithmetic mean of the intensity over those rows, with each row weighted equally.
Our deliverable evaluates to -27.4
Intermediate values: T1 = 21.9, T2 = 24.65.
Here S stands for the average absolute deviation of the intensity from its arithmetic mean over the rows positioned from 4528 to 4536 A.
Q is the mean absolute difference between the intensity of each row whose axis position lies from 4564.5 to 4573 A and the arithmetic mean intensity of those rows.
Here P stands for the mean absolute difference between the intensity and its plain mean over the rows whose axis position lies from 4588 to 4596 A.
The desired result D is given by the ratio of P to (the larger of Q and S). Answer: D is 1.16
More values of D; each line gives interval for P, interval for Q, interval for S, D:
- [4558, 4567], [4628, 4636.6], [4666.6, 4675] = 0.34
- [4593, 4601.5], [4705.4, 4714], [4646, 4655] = 0.47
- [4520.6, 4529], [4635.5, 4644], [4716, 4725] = 1.08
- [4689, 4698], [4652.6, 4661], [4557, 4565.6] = 0.61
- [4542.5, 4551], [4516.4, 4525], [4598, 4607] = 1.20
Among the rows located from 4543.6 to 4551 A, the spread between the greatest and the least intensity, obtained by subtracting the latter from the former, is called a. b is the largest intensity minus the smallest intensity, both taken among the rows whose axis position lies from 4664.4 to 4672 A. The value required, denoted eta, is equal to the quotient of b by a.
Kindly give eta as 1.5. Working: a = 4.97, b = 7.22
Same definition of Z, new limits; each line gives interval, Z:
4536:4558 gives -26.7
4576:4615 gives -31.6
